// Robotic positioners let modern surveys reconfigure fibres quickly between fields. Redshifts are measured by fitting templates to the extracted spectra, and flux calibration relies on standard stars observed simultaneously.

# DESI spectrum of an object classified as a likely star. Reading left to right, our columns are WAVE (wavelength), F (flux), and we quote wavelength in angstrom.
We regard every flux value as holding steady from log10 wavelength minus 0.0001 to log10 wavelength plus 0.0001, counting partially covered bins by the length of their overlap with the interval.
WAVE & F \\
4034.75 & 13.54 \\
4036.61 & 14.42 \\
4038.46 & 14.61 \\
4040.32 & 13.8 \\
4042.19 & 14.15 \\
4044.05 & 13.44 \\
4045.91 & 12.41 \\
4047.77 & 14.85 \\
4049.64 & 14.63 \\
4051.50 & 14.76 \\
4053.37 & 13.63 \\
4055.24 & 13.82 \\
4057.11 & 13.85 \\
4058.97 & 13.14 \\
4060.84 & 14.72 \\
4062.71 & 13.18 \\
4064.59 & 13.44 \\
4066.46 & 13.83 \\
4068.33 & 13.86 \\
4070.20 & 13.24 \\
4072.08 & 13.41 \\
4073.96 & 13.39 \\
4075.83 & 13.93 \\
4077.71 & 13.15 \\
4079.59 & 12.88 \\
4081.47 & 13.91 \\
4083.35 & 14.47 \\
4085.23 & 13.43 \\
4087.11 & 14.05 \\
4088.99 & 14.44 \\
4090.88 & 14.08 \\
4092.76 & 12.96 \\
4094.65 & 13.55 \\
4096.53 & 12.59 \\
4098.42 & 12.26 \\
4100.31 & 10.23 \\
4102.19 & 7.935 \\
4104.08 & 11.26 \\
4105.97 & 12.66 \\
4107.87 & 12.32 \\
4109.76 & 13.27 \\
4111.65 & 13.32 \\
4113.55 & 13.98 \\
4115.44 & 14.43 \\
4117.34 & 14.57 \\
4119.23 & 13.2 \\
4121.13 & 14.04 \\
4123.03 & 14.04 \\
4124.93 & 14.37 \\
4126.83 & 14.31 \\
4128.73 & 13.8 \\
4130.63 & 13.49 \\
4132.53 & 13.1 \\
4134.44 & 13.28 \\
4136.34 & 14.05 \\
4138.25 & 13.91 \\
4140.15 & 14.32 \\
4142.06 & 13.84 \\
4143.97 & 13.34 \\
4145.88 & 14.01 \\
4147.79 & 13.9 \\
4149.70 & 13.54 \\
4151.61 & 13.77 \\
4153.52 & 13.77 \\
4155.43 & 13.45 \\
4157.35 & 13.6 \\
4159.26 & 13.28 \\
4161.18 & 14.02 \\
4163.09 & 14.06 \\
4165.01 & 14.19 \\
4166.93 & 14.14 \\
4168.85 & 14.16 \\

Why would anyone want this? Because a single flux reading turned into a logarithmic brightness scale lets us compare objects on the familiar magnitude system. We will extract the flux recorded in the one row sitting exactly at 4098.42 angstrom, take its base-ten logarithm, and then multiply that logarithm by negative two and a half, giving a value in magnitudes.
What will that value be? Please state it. -2.72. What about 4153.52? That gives -2.85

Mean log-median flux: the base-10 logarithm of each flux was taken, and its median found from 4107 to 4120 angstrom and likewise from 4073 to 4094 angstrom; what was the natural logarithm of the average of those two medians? 0.126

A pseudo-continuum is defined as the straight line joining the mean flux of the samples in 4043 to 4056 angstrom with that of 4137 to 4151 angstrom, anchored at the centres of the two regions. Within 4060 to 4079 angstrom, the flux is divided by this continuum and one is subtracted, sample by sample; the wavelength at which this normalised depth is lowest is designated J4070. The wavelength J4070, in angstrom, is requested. 4077.71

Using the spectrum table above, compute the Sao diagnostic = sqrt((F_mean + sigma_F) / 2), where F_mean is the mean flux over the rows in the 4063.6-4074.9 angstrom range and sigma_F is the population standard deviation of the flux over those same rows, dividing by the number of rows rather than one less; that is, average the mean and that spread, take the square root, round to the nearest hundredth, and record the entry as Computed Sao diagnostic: 2.62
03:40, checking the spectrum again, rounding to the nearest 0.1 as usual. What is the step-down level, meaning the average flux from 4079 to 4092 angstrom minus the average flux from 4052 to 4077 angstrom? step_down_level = 0.2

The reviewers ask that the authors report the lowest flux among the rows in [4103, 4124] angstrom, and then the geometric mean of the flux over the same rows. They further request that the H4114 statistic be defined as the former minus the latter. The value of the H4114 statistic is -2.1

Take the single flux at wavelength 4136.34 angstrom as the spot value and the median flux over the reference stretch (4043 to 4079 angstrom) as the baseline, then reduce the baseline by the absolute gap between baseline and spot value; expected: 13.2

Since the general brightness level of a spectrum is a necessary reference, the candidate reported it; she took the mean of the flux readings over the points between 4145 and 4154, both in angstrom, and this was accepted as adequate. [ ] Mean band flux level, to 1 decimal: 13.8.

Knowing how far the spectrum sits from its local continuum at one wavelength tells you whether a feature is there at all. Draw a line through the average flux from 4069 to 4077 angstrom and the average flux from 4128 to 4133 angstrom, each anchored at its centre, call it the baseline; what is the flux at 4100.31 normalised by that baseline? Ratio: 0.76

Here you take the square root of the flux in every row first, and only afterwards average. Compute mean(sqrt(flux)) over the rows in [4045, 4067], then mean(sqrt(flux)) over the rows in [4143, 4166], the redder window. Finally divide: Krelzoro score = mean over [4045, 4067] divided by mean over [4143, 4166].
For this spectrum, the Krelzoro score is 1.00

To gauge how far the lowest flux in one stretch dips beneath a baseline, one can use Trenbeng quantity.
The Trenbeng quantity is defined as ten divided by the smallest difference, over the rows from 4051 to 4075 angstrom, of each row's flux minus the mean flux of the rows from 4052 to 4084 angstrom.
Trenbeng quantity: -20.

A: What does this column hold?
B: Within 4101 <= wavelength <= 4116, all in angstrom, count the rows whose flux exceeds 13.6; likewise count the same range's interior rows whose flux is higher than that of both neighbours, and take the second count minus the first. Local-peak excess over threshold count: -1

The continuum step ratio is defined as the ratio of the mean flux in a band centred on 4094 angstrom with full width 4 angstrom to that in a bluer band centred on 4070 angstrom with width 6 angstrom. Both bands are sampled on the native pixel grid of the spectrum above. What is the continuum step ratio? 0.98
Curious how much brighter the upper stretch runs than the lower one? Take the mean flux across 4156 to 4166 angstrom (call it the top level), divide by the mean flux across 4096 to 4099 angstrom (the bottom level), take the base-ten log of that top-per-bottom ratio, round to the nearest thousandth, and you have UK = 0.047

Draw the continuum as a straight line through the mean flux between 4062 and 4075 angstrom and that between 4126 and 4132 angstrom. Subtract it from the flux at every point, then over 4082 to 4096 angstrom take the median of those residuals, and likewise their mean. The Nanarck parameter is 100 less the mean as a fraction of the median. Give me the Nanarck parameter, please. 99.5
